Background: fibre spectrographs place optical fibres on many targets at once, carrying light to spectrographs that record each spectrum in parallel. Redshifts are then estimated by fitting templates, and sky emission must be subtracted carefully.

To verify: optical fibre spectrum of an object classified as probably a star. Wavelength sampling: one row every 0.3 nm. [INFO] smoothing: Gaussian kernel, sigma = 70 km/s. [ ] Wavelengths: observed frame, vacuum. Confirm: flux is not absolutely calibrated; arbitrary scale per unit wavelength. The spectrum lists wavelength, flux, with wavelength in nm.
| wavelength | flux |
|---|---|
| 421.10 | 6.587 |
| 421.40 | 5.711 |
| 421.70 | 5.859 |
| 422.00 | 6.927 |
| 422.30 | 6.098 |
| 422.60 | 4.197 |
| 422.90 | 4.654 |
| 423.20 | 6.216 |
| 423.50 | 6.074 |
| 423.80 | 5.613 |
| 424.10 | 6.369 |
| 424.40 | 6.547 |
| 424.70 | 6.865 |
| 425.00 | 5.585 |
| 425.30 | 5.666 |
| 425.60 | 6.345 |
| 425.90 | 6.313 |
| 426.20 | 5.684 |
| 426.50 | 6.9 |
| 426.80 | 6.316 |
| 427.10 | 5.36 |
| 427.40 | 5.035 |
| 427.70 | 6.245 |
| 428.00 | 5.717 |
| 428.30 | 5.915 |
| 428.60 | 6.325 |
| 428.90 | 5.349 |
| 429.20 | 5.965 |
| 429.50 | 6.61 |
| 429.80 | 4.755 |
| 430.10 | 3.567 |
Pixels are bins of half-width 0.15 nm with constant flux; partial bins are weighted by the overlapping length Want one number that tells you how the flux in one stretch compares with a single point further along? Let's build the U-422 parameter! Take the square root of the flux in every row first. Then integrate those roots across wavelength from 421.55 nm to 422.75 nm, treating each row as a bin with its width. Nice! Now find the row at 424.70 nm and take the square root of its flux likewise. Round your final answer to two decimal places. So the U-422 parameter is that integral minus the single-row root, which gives 0.25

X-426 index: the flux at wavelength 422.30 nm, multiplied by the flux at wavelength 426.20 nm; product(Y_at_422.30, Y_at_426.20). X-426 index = 35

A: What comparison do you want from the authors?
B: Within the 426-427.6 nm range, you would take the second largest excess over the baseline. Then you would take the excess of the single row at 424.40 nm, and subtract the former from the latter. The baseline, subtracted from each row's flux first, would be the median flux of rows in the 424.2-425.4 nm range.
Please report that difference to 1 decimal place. 0.2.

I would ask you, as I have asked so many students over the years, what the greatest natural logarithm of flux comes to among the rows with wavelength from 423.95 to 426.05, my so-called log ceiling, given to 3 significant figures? 1.93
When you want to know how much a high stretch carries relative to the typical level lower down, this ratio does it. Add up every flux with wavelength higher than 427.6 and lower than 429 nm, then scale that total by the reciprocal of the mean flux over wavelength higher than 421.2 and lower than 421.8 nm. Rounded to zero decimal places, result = 5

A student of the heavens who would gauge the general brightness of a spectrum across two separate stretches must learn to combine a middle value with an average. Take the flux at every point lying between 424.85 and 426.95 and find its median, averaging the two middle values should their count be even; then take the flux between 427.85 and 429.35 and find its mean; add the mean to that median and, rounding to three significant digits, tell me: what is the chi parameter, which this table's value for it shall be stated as 12.2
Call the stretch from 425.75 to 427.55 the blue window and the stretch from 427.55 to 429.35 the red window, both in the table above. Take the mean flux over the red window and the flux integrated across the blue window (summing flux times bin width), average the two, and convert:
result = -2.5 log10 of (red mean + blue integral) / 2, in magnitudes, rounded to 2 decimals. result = -2.30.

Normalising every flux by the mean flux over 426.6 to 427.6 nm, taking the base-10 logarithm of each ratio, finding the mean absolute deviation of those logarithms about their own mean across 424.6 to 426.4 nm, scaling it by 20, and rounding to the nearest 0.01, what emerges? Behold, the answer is 0.61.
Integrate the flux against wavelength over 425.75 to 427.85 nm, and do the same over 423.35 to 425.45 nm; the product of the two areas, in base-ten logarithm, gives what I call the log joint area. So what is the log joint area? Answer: 2.21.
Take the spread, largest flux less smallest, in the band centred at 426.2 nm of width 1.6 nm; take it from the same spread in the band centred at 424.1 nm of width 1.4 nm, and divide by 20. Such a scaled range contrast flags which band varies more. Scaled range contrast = 0.0018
